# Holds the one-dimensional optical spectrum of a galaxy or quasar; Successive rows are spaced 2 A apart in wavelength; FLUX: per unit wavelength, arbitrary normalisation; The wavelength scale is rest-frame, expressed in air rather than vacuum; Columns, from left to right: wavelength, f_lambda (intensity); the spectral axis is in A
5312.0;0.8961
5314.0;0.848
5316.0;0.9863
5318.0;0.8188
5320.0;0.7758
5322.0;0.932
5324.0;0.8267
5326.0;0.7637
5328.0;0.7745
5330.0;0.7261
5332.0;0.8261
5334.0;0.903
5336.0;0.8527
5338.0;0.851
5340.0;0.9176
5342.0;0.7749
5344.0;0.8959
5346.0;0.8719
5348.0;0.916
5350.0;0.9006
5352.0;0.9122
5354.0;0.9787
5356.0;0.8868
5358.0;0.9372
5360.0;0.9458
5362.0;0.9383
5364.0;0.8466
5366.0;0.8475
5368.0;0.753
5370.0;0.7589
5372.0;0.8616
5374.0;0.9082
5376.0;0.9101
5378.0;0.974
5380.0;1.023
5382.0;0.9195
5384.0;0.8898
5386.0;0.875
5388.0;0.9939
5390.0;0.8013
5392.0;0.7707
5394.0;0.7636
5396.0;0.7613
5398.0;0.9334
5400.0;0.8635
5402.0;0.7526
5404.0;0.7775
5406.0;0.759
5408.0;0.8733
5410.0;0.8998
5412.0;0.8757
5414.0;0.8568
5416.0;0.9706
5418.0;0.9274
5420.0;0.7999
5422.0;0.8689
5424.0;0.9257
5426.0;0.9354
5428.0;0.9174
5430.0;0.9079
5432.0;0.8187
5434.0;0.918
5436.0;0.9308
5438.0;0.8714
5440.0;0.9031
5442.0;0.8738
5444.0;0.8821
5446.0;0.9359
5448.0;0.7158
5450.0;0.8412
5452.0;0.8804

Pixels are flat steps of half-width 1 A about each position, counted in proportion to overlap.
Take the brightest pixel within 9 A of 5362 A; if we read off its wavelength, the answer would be 5354.0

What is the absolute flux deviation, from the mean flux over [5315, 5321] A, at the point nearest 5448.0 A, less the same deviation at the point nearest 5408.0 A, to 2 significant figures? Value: 0.13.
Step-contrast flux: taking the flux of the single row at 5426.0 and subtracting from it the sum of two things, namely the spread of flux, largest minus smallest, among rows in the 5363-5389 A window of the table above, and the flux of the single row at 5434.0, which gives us -0.253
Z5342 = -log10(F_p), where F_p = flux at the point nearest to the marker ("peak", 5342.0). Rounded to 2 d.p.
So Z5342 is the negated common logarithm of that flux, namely 0.11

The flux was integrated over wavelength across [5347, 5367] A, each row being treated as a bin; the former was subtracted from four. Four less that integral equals -14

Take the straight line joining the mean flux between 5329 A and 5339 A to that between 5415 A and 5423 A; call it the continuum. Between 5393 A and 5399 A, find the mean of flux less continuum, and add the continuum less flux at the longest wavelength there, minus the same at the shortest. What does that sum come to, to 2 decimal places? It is -0.22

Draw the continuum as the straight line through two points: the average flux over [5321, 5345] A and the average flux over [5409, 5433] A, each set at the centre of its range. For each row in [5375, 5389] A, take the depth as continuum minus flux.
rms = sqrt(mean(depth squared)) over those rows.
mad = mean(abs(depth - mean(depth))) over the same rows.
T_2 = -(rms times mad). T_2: -0.0043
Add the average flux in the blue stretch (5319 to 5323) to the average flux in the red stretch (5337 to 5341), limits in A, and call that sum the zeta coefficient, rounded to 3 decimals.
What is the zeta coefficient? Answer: 1.738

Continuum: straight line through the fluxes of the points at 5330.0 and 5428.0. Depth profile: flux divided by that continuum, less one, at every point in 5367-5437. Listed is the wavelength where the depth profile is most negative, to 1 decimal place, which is 5406.0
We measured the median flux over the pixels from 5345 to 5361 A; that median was 0.91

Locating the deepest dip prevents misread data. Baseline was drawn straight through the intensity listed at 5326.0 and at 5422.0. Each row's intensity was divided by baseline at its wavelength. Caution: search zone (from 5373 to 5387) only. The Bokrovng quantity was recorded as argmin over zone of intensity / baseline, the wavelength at 5386.0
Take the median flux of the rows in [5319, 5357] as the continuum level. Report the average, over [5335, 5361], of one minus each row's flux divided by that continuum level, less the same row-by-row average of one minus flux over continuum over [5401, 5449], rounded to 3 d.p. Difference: -0.028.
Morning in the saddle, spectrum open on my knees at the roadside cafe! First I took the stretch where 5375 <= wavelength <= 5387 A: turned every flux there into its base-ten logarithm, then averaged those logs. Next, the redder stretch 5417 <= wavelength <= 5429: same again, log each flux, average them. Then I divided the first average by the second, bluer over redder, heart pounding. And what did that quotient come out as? 0.65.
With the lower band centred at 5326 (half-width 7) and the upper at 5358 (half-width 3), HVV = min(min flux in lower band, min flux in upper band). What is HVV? 0.726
